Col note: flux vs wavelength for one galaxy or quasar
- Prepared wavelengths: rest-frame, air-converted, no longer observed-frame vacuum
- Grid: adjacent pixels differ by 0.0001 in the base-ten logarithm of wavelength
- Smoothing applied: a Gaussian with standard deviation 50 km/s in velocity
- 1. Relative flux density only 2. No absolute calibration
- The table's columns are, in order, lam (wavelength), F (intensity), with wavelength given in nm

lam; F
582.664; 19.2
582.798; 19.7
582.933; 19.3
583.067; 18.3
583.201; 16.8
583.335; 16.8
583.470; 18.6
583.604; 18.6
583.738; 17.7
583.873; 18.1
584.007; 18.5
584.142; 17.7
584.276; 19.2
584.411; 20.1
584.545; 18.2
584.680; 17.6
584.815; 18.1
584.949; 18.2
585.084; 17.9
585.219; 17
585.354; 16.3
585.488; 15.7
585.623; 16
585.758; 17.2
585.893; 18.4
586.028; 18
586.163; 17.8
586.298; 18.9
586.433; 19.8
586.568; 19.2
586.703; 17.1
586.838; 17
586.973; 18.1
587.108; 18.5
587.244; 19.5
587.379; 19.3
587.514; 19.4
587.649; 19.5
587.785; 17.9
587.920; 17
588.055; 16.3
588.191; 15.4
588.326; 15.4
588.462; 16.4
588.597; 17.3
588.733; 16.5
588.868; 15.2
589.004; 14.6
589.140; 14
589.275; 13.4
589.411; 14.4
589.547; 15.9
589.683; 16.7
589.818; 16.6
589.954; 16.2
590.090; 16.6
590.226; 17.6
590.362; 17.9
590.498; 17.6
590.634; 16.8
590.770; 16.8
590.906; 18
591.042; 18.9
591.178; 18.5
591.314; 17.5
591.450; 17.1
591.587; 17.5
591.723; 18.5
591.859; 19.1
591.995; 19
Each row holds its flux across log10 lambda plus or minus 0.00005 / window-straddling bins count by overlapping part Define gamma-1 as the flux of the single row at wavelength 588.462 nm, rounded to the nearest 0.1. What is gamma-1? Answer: 16.4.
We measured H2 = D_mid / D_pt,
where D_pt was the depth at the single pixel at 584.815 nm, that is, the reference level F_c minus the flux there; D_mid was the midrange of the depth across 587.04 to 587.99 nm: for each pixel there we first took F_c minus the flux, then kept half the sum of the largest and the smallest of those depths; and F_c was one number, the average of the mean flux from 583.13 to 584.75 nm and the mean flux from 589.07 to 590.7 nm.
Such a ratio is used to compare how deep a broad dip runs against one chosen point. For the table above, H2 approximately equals 1.2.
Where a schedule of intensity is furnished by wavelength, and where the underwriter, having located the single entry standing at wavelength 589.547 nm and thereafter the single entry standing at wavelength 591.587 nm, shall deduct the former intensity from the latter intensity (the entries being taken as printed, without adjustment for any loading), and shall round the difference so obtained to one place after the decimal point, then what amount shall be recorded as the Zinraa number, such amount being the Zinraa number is 1.6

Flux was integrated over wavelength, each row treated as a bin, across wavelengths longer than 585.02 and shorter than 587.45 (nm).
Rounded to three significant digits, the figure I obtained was 43.4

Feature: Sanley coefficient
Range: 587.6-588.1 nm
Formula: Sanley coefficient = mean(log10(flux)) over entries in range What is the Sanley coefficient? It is 1.246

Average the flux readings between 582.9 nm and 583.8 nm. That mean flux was 18.0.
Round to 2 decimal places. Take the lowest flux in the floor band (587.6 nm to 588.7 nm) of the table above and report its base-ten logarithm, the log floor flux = 1.19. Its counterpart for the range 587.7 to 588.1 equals 1.21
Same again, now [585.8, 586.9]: 1.23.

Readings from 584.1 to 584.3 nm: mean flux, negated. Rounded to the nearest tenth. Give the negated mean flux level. -18.4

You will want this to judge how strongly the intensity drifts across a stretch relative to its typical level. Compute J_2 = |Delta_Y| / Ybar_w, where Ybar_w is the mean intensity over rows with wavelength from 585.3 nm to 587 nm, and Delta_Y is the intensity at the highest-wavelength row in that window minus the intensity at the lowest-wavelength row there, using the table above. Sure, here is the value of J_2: 0.10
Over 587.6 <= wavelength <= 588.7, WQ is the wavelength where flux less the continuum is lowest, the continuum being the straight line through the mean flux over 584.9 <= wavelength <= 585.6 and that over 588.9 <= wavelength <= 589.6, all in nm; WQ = 588.191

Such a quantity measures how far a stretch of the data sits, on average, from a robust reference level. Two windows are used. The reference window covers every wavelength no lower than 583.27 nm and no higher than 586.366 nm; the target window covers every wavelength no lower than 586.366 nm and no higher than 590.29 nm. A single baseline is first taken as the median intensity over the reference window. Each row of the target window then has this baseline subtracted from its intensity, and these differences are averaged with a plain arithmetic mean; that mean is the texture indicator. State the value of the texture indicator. -1.08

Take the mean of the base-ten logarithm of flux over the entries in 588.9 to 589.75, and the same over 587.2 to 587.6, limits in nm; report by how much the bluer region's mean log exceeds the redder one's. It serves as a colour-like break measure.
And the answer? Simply 0.12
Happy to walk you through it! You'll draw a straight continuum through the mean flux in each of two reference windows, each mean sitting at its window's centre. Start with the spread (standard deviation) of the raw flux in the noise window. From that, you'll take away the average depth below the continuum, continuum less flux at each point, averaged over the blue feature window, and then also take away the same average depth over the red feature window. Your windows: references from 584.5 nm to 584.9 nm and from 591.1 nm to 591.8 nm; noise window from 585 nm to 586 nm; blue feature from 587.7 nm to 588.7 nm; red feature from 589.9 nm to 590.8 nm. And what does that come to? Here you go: -1.2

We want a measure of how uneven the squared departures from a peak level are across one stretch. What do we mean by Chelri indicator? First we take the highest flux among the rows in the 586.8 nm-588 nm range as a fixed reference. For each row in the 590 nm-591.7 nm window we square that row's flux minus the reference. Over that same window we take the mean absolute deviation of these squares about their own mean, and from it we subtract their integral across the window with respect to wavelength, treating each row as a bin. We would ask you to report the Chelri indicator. -5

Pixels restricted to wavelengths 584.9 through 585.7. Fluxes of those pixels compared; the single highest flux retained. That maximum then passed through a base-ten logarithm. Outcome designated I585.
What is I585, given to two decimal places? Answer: 1.26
